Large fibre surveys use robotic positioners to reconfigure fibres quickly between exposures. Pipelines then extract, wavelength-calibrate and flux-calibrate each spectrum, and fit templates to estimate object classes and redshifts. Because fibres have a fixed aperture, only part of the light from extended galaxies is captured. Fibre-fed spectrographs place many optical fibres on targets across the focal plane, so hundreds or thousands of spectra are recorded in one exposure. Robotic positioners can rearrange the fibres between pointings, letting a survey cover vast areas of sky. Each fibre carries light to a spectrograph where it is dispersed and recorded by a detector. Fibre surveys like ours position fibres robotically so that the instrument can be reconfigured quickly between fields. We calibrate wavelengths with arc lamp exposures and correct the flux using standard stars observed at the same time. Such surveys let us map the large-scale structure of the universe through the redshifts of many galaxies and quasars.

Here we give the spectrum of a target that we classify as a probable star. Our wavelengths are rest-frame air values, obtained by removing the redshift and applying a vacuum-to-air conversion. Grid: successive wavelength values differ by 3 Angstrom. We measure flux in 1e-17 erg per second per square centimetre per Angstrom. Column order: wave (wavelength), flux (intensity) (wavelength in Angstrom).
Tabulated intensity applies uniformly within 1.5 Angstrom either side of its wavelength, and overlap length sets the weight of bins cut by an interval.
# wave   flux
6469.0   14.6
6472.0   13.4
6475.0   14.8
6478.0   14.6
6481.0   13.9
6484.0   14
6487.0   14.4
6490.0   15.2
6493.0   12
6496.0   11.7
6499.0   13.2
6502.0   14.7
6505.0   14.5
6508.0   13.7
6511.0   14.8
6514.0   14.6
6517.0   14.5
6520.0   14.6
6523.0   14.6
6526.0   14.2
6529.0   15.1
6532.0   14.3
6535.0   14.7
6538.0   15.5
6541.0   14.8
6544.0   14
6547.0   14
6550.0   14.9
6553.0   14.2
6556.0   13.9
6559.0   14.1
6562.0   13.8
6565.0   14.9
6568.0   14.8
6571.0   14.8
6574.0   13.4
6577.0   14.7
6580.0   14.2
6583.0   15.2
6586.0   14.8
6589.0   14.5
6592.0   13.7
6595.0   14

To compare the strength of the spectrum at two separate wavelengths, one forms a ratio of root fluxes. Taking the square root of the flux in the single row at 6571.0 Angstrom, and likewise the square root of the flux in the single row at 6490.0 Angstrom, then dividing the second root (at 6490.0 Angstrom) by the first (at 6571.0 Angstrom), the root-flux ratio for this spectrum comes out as 1.01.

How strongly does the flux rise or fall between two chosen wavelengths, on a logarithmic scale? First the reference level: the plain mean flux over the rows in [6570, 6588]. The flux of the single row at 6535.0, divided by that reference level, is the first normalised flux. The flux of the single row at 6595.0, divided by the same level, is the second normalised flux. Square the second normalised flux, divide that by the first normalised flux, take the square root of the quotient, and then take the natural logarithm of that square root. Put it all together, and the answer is -0.04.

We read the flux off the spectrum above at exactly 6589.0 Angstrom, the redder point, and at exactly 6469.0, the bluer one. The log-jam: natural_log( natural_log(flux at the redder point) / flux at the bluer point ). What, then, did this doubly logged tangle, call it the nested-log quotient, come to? -1.70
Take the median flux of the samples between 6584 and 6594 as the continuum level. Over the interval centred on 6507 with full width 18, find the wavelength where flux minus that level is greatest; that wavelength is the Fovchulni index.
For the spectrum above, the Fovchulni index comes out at 6511.0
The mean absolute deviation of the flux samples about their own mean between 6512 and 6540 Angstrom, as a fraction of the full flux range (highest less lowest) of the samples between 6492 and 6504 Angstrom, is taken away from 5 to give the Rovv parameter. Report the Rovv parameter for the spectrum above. 4.91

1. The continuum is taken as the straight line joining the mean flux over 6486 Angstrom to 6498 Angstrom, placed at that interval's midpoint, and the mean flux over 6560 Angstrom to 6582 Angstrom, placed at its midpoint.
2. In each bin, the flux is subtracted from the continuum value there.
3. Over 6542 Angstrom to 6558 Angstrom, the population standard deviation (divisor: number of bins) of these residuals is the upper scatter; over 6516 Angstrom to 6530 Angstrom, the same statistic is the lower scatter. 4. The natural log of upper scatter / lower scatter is 0.3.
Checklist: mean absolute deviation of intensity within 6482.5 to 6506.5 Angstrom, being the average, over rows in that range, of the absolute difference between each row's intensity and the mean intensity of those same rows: 1.06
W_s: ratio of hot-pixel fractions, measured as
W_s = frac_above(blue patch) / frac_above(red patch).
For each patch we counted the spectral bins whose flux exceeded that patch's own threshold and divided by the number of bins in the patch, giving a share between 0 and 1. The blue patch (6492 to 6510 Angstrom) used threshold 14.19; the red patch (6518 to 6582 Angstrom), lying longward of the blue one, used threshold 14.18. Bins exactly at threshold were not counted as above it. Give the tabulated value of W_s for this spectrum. 0.47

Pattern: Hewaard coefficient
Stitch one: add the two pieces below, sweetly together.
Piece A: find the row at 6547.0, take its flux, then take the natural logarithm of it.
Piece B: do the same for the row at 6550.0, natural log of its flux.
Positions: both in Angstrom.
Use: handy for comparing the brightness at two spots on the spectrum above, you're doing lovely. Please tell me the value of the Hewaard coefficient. 5.34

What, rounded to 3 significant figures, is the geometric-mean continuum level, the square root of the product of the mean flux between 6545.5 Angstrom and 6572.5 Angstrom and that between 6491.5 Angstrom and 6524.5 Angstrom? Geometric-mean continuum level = 14.1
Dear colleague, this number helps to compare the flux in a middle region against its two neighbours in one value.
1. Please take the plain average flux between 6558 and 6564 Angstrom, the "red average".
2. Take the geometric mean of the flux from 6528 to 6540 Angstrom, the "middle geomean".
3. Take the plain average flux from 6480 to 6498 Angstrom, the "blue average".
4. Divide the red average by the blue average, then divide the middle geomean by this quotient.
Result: 14.4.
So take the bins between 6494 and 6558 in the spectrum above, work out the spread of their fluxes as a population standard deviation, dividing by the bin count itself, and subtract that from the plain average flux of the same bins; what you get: 13.5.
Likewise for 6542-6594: 13.8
